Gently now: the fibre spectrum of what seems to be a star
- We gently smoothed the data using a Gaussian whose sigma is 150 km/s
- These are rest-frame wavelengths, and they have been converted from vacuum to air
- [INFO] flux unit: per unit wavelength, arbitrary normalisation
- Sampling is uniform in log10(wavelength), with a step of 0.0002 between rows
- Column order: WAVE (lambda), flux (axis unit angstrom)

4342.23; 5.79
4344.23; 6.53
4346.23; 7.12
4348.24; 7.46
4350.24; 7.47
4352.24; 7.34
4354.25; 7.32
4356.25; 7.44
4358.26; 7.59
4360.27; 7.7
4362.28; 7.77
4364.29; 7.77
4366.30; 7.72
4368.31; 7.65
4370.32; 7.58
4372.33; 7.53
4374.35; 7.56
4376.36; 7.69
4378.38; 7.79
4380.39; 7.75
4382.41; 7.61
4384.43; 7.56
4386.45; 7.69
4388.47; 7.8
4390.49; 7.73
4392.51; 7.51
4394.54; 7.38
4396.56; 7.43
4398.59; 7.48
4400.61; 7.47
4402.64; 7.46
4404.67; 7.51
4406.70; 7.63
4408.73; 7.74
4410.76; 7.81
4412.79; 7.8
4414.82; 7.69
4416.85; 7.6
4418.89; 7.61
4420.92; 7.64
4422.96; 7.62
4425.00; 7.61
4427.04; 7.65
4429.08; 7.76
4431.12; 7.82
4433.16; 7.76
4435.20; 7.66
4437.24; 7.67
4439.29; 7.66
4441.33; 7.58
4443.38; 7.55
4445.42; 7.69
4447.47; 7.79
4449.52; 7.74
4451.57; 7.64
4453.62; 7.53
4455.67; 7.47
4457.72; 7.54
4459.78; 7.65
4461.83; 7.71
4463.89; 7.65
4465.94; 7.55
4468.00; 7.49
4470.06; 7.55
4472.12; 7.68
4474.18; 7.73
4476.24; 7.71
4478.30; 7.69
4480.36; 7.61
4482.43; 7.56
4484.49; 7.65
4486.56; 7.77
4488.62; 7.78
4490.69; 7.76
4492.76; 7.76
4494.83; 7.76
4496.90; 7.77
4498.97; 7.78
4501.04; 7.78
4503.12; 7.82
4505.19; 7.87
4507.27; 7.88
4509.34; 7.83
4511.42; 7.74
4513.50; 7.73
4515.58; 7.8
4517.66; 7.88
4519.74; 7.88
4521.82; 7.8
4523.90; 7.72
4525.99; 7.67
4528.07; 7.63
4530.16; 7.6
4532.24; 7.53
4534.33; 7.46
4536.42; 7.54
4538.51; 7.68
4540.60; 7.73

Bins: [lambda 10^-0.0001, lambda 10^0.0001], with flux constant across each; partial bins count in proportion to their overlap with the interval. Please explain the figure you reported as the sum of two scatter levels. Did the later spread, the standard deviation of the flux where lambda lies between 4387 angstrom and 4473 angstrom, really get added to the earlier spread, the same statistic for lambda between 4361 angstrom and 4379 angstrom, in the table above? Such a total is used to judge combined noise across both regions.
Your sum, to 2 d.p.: 0.21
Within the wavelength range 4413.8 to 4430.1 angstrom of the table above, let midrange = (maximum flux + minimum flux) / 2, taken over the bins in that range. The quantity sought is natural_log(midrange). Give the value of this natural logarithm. 2.04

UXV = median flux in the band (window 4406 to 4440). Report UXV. 7.660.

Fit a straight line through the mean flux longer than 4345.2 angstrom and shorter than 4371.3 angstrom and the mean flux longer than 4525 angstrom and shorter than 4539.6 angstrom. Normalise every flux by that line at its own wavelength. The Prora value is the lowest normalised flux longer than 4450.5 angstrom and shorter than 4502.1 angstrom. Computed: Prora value 0.988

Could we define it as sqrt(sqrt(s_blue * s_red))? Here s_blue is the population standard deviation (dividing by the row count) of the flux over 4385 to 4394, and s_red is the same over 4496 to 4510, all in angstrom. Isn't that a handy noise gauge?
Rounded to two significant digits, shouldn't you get 0.26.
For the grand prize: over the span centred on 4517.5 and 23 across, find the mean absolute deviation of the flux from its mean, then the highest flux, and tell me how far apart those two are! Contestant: 7.81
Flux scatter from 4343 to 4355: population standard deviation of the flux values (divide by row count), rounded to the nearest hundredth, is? 0.32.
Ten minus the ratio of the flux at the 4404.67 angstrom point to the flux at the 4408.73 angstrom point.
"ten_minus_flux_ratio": 9.03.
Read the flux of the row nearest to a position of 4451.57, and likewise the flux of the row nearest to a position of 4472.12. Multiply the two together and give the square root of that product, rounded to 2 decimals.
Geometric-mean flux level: 7.66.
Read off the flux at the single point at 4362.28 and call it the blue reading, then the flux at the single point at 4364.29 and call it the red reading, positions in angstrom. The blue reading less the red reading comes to 0.00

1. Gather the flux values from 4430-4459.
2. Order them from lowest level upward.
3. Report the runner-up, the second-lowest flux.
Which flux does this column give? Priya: 7.53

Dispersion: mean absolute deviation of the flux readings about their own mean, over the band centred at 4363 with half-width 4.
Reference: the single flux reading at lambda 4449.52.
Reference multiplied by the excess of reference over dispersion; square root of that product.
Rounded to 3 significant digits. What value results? 7.72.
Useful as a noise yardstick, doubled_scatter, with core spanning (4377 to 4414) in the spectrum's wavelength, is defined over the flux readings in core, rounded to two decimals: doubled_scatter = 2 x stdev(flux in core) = 0.29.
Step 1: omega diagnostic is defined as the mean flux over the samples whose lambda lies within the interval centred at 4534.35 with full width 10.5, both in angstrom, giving 7.56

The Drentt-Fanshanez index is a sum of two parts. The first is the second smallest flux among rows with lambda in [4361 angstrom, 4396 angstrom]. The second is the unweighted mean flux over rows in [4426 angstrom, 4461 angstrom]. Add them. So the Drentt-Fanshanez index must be 15.2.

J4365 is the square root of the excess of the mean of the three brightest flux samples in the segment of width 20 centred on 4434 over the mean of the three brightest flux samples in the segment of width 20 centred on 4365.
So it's 0.16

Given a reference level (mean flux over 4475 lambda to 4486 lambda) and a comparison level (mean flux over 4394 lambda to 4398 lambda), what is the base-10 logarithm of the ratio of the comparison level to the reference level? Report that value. -0.014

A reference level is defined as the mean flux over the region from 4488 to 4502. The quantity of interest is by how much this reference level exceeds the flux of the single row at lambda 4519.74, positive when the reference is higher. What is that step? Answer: -0.11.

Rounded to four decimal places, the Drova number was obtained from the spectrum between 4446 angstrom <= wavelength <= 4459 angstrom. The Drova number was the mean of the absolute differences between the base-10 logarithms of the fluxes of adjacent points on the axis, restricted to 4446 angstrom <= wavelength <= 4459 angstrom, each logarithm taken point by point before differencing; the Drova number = 0.0045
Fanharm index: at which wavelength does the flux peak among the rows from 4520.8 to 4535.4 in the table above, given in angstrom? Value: 4521.82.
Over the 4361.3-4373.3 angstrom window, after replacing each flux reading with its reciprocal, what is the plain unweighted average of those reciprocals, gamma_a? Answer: 0.130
